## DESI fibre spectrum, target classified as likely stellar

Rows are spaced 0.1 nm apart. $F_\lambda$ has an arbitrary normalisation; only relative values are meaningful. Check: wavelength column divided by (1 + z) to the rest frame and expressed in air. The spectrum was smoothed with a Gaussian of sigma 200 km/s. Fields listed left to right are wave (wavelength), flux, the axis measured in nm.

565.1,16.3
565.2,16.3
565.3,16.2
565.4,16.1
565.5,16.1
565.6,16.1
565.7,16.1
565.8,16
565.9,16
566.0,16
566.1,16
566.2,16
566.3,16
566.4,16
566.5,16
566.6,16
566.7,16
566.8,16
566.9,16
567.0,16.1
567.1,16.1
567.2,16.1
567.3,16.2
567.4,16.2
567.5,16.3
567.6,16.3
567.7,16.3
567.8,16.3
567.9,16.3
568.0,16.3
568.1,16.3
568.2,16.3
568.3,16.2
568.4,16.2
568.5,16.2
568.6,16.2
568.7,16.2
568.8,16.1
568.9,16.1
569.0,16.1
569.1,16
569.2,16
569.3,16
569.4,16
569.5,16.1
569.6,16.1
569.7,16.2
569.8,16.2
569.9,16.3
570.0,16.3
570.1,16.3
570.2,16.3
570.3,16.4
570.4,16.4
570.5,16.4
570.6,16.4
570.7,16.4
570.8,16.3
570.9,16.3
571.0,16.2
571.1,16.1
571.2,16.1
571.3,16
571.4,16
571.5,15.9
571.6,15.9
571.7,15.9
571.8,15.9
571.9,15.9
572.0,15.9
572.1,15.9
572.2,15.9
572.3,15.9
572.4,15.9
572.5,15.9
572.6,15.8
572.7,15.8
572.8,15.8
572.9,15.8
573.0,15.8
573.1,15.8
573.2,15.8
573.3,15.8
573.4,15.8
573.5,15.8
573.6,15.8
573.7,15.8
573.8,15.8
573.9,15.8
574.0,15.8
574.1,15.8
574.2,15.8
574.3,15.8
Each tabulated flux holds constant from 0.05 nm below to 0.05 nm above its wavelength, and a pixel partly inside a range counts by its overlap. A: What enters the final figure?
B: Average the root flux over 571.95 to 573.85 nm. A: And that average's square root 1.99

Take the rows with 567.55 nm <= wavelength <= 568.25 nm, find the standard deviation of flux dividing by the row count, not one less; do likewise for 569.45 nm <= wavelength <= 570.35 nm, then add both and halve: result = 0.048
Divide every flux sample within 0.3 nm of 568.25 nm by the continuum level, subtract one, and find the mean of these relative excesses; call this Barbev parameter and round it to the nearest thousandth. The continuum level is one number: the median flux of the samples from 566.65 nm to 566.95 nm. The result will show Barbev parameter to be 0.016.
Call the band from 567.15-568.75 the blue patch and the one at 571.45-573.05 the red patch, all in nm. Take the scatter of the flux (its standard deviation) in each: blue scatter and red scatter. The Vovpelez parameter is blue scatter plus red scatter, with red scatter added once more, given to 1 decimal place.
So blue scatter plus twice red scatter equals 0.2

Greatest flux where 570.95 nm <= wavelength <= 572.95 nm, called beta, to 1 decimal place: 16.2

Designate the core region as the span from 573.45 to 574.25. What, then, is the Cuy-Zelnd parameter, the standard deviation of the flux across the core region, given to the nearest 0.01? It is 0.00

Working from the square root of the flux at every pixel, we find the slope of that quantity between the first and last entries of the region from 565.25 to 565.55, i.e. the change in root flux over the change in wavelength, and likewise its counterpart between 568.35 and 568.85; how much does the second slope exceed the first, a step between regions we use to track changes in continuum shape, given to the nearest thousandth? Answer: 0.031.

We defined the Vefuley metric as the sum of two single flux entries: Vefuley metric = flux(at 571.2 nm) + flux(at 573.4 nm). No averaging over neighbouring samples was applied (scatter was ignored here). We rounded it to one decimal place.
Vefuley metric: 31.9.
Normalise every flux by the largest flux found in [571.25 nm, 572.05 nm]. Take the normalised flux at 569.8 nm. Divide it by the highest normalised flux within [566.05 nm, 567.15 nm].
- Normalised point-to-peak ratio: 1.01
